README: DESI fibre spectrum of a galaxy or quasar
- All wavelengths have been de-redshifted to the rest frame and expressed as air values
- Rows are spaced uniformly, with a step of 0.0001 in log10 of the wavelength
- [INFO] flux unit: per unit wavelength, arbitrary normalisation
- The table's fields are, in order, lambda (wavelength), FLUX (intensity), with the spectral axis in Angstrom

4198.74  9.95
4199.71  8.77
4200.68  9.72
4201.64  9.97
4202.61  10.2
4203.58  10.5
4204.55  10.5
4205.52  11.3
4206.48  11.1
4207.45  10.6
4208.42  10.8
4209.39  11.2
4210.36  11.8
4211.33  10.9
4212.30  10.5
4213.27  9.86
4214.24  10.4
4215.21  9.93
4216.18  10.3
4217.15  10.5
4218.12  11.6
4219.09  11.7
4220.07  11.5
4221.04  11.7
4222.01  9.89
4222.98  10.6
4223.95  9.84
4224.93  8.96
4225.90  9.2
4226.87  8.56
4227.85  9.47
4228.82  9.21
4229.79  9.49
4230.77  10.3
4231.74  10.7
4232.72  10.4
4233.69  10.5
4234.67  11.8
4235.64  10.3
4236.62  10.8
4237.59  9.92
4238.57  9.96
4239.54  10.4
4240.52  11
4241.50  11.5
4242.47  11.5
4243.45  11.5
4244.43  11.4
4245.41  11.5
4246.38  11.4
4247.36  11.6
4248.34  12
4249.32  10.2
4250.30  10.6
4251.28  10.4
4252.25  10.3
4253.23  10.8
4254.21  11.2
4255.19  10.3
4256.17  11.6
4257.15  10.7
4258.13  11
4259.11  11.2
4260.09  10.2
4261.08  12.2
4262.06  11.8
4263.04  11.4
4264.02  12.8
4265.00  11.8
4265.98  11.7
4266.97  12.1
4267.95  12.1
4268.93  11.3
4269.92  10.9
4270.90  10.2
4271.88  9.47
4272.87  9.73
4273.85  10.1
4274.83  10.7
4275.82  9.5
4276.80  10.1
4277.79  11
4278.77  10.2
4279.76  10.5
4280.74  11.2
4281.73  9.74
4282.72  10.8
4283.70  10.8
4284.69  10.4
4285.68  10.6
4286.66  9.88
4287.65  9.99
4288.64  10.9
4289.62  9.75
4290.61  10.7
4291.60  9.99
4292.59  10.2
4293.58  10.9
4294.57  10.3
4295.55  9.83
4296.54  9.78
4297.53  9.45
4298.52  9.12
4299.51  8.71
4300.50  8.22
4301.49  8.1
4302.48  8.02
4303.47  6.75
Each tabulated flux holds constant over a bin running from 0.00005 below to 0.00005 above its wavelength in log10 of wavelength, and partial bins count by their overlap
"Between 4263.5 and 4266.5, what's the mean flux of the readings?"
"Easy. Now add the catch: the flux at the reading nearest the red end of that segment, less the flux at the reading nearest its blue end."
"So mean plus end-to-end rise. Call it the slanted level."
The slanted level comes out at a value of 11.0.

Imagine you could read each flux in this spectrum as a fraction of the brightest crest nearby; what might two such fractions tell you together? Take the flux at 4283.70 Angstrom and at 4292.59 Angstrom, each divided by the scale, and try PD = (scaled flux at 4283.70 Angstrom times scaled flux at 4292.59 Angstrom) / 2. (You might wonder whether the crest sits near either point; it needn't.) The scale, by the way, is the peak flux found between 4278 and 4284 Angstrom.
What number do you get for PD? 0.439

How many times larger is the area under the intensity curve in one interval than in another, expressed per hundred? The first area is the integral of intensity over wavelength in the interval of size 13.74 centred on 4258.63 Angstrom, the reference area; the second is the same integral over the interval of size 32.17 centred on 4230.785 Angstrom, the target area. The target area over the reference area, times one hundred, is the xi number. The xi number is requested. 219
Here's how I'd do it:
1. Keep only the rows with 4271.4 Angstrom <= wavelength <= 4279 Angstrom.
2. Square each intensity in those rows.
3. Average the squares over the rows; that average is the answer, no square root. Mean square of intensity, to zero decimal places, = 102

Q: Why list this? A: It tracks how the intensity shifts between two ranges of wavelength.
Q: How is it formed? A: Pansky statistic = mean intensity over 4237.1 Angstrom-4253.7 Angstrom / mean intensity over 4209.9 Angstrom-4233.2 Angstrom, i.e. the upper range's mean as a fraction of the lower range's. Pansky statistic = 1.06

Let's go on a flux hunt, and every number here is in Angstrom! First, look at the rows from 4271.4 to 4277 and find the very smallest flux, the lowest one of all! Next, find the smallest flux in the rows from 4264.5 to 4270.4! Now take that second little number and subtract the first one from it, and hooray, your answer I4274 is 1.4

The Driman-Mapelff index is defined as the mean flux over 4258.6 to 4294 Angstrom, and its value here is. 10.7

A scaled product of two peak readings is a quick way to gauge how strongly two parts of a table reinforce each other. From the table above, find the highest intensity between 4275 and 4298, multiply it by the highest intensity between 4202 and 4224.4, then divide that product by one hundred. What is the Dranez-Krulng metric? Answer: 1.32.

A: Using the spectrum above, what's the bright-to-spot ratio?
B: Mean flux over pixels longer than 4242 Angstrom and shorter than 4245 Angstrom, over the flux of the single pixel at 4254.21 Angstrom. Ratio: 1.02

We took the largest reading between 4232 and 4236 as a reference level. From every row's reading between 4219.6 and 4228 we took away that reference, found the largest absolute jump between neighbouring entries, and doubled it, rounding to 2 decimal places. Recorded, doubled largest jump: 3.62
